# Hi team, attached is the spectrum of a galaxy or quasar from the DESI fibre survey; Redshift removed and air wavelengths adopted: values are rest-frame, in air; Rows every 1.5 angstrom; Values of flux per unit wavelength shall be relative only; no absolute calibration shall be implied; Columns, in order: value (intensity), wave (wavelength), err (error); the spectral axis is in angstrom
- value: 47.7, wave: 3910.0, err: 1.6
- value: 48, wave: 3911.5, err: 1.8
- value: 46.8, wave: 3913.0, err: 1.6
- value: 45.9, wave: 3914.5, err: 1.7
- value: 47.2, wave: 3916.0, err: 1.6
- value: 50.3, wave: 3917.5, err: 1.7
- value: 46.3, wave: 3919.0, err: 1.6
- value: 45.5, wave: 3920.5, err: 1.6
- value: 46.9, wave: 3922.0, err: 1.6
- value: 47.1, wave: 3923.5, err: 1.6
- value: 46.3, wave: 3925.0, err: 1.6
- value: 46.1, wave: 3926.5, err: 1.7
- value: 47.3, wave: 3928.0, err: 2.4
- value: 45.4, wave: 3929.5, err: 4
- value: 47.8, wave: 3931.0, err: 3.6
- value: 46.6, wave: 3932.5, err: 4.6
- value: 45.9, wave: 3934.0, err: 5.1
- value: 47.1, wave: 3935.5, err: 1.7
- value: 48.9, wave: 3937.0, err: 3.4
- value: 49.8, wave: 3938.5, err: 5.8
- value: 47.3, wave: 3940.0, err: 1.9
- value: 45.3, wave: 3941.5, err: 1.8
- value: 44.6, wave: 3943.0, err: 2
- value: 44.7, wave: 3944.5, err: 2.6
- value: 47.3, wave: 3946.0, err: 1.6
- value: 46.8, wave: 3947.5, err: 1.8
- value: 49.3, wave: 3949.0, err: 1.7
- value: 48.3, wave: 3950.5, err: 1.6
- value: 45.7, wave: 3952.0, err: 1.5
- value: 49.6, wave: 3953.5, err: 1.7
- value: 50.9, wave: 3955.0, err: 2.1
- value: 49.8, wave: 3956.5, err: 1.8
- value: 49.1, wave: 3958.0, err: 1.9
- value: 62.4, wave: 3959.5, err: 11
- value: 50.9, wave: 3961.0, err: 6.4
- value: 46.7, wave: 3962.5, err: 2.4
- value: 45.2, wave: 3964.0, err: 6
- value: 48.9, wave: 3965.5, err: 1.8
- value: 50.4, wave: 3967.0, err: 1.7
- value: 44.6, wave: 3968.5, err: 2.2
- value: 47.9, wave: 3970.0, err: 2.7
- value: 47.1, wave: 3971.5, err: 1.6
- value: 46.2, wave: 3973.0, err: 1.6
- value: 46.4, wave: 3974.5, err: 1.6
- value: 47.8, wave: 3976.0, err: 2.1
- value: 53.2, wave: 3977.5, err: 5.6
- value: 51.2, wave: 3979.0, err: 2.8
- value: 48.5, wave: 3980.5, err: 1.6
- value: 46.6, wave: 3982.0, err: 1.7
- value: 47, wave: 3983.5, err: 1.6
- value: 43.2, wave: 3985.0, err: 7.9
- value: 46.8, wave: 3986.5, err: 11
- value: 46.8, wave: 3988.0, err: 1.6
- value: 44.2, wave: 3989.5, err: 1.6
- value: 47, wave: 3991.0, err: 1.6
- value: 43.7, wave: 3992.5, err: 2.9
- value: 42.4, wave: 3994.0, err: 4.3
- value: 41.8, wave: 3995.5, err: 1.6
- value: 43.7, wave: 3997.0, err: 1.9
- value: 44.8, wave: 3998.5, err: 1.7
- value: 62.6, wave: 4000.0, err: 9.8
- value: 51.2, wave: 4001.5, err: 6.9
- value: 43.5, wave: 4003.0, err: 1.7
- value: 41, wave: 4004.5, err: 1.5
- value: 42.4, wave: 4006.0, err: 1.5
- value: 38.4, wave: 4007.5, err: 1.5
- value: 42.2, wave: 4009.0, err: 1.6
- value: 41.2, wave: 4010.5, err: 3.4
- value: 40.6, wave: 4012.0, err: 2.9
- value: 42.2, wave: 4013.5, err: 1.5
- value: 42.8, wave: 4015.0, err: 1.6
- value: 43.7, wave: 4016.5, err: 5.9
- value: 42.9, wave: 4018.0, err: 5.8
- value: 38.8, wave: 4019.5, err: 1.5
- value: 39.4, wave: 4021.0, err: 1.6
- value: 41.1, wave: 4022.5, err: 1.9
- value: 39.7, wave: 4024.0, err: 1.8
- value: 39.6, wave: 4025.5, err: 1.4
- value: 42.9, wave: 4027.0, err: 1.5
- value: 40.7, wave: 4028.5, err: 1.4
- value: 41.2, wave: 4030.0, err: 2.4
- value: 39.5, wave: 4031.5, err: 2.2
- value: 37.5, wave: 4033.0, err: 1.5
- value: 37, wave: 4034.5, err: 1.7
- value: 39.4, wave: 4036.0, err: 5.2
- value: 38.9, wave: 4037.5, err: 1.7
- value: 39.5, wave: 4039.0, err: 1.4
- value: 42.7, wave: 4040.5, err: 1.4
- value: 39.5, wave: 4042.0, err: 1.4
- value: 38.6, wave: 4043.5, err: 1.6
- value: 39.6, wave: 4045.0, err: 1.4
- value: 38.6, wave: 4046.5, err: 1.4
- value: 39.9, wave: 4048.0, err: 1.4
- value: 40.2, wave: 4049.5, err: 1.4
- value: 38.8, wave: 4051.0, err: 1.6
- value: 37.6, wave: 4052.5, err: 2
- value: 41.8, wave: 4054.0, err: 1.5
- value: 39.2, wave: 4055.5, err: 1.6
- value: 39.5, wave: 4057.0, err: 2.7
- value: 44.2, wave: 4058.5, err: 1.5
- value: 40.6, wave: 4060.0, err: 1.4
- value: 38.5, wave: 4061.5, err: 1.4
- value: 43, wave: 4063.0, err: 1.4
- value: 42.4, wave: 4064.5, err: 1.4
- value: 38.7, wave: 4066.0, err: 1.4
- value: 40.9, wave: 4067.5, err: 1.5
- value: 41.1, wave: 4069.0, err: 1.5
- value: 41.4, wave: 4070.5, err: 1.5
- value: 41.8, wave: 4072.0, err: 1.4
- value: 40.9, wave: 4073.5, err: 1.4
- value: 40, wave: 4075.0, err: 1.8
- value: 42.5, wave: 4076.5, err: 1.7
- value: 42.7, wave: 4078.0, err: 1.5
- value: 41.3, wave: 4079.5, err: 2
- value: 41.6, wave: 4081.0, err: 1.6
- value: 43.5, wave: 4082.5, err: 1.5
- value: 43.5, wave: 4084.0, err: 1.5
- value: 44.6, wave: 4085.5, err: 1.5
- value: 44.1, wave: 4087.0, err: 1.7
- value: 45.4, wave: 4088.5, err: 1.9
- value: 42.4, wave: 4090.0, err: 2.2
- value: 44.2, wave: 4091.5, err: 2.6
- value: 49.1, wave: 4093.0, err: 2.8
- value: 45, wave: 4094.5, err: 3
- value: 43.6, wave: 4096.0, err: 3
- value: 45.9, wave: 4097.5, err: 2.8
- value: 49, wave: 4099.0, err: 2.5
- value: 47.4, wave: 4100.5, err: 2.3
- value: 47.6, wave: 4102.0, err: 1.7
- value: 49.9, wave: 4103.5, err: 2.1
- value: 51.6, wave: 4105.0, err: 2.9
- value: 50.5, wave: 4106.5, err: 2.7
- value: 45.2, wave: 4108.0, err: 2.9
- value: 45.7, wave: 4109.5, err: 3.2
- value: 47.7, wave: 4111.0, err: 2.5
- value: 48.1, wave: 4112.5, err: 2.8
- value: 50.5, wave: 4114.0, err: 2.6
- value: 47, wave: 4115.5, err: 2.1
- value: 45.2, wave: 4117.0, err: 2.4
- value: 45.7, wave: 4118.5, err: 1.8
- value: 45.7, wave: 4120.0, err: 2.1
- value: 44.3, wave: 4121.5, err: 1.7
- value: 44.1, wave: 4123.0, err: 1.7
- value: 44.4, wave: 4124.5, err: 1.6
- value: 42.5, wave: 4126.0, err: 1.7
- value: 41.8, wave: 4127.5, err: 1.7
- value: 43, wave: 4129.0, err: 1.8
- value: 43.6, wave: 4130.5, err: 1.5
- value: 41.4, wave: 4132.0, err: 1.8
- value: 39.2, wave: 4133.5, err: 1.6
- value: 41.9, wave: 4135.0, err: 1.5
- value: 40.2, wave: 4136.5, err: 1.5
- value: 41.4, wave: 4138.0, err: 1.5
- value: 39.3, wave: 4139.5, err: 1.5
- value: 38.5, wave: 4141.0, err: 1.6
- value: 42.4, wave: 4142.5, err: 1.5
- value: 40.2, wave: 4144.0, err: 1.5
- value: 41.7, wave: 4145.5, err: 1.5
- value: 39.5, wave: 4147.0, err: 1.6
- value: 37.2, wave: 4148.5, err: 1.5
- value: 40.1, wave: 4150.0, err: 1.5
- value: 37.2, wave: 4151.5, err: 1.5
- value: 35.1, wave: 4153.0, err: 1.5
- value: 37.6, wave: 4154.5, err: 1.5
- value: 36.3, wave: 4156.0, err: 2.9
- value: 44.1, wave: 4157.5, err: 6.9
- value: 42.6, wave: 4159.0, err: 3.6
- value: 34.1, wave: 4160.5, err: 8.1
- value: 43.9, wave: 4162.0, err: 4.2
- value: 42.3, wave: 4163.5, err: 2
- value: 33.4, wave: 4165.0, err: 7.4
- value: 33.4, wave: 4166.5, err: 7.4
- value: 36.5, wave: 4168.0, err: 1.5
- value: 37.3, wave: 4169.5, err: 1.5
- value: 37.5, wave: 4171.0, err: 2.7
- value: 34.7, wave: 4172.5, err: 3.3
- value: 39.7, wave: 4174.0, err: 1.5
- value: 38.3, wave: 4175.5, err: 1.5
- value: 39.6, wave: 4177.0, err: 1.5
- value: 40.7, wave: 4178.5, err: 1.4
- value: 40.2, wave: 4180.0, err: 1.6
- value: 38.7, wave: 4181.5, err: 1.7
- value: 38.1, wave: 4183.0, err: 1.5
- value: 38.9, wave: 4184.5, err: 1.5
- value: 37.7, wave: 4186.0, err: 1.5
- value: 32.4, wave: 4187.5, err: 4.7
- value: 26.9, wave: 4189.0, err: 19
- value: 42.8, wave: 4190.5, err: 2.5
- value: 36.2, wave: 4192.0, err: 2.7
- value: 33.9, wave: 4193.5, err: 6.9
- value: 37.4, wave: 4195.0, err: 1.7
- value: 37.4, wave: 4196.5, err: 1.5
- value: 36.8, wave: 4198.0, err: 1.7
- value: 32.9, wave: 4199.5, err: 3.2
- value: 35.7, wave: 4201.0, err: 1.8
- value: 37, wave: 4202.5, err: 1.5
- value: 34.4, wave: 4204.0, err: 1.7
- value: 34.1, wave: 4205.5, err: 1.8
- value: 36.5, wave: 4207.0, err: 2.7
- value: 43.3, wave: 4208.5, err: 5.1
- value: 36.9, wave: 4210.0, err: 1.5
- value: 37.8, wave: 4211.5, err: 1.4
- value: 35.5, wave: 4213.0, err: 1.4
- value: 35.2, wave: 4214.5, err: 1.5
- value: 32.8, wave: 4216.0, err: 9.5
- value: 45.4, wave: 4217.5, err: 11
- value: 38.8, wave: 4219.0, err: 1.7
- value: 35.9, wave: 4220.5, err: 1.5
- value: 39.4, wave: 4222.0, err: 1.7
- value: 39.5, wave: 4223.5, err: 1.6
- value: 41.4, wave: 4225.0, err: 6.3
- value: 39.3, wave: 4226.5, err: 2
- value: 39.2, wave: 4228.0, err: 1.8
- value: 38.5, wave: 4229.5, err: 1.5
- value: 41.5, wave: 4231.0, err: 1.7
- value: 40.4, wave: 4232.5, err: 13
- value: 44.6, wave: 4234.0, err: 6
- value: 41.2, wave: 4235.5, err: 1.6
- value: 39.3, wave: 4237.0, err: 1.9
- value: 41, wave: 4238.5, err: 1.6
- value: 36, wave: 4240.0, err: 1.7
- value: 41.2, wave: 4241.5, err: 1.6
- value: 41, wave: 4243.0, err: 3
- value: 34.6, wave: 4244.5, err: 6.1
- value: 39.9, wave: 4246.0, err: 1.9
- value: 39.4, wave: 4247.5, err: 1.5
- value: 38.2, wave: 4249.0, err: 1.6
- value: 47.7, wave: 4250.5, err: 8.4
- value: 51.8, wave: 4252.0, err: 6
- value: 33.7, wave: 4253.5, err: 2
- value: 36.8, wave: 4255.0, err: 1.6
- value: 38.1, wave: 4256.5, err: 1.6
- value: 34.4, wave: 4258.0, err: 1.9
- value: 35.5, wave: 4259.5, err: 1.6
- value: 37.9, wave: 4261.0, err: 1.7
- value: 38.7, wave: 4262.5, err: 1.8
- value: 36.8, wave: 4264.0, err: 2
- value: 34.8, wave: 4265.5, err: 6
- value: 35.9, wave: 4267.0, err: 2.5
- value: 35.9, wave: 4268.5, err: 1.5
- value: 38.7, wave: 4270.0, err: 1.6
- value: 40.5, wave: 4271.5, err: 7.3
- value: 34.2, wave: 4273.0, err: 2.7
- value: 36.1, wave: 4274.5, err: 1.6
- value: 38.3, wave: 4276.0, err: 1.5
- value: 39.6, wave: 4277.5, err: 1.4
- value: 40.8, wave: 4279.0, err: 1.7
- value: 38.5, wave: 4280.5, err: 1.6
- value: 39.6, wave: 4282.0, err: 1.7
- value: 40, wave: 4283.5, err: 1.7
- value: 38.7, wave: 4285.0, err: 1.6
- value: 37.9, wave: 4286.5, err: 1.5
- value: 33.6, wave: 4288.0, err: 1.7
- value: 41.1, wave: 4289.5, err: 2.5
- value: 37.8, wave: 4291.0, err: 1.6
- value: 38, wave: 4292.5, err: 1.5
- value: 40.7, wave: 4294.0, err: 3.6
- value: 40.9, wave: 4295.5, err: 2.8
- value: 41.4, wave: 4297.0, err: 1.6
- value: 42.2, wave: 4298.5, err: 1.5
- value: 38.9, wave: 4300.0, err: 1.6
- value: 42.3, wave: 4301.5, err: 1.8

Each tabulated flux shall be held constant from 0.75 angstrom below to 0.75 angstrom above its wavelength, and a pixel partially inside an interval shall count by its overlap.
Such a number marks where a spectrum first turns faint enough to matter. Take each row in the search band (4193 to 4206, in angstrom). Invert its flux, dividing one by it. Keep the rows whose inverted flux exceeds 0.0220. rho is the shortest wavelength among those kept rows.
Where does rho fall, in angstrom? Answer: 4193.5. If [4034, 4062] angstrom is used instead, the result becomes 4034.5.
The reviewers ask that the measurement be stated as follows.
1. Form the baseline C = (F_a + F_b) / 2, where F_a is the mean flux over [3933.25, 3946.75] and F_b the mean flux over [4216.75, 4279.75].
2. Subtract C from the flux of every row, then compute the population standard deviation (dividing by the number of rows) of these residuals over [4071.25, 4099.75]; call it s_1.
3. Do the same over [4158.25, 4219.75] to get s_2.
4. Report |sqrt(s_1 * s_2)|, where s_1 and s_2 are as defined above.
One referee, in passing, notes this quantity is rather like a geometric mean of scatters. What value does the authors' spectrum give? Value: 2.92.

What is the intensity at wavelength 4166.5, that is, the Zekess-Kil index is 33.4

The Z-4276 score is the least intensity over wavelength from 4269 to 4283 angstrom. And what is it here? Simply 34.2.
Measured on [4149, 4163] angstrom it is 34.1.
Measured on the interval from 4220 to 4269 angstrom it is 33.7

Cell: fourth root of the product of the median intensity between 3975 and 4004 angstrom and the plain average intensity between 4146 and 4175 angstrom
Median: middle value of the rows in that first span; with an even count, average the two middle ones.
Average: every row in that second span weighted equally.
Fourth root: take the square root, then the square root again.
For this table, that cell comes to 6.50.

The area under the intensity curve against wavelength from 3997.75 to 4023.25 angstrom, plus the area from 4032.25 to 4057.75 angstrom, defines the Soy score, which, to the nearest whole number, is 2111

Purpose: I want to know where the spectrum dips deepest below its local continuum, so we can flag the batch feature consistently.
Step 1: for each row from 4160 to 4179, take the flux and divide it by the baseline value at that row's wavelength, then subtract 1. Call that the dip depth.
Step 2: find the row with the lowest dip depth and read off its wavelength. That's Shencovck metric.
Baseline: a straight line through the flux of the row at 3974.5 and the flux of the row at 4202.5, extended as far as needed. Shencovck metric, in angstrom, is 4165.0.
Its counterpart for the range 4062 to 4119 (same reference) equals 4066.0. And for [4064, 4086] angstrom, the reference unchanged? 4066.0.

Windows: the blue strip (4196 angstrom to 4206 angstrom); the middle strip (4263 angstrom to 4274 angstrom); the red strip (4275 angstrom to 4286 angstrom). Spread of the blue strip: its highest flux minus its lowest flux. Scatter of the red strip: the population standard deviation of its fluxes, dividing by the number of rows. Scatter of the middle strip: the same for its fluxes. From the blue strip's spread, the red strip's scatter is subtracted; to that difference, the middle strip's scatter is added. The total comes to 6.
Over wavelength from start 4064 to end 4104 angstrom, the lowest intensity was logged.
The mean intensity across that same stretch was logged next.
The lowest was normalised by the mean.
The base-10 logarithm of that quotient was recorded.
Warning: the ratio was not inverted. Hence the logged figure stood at -0.053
